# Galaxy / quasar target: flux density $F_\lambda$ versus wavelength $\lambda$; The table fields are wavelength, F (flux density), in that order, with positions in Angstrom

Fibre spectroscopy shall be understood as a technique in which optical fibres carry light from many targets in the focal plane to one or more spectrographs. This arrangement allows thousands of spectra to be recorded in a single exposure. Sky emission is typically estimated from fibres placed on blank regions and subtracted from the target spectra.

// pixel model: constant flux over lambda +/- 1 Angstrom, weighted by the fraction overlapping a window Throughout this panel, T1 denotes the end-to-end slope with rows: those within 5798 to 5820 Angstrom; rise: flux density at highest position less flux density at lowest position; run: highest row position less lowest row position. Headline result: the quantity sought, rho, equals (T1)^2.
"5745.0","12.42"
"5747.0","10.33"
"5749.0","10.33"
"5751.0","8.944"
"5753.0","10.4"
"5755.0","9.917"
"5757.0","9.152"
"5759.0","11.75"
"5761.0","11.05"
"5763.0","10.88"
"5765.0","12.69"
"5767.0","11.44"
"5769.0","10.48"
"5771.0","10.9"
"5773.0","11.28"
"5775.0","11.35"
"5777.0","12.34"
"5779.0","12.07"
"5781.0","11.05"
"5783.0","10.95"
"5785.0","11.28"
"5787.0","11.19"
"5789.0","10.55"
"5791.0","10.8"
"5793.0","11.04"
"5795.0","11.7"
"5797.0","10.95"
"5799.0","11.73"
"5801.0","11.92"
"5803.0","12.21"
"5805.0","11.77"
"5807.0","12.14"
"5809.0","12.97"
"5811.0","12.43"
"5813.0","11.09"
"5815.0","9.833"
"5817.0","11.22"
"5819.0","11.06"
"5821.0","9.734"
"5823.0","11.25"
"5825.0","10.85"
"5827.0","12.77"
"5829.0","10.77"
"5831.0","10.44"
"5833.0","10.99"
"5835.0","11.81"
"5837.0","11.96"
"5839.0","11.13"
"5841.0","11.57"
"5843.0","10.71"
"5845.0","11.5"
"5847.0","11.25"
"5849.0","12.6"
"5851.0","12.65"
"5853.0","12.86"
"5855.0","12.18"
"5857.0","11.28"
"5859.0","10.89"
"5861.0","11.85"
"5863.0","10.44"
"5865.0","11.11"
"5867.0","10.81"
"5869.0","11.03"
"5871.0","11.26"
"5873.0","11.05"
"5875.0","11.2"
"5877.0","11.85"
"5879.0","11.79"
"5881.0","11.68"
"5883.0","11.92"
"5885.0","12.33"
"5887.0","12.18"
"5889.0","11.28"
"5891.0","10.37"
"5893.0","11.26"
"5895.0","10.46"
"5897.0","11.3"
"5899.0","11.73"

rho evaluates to 0.0011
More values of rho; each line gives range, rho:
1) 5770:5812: 0.0015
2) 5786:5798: 0.0006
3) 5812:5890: 0.0000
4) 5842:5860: 0.0001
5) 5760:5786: 0.0001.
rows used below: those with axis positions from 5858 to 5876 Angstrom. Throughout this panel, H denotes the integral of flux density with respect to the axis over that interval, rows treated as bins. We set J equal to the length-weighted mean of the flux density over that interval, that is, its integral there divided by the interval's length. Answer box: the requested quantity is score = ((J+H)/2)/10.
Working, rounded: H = 199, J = 11.1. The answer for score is 10.5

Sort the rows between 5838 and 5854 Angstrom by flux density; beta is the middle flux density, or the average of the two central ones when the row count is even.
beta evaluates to 11.5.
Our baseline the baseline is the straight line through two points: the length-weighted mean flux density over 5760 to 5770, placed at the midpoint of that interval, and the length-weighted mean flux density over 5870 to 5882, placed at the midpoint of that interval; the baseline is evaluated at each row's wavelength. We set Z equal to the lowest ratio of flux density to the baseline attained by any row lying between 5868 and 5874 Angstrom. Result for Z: 0.96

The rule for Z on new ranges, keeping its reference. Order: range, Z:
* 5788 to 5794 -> 0.93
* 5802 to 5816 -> 0.86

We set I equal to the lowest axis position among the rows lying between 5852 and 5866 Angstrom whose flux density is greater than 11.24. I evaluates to 5853.0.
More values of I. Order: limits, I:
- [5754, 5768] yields 5759.0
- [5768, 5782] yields 5773.0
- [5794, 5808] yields 5795.0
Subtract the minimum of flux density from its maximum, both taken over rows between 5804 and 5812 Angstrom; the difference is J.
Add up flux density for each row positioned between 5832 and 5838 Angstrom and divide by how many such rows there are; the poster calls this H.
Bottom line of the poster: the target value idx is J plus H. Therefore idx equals 12.8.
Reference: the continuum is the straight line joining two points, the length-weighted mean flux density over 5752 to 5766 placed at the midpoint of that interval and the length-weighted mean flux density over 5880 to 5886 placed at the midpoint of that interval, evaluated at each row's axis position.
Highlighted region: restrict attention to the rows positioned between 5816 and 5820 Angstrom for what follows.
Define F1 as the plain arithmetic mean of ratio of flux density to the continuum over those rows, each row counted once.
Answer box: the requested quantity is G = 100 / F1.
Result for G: 102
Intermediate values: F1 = 0.98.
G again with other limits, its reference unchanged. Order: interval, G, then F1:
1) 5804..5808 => 94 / 1.06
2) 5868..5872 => 106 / 0.94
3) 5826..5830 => 97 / 1.03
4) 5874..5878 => 103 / 0.97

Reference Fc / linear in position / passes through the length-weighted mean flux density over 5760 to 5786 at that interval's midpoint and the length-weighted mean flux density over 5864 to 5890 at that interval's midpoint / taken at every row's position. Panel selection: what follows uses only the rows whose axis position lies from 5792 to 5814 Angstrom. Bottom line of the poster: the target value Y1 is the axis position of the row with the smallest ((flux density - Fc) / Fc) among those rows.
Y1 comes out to 5797.0 Angstrom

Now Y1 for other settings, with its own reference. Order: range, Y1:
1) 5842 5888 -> 5863.0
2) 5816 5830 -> 5821.0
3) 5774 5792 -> 5789.0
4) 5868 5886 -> 5869.0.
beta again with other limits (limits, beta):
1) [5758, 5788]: 11.3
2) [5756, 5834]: 11.2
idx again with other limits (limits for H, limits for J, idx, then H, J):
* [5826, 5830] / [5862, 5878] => 13.2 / 11.8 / 1.41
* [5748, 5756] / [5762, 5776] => 12.1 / 9.9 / 2.21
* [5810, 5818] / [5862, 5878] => 12.6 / 11.1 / 1.41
